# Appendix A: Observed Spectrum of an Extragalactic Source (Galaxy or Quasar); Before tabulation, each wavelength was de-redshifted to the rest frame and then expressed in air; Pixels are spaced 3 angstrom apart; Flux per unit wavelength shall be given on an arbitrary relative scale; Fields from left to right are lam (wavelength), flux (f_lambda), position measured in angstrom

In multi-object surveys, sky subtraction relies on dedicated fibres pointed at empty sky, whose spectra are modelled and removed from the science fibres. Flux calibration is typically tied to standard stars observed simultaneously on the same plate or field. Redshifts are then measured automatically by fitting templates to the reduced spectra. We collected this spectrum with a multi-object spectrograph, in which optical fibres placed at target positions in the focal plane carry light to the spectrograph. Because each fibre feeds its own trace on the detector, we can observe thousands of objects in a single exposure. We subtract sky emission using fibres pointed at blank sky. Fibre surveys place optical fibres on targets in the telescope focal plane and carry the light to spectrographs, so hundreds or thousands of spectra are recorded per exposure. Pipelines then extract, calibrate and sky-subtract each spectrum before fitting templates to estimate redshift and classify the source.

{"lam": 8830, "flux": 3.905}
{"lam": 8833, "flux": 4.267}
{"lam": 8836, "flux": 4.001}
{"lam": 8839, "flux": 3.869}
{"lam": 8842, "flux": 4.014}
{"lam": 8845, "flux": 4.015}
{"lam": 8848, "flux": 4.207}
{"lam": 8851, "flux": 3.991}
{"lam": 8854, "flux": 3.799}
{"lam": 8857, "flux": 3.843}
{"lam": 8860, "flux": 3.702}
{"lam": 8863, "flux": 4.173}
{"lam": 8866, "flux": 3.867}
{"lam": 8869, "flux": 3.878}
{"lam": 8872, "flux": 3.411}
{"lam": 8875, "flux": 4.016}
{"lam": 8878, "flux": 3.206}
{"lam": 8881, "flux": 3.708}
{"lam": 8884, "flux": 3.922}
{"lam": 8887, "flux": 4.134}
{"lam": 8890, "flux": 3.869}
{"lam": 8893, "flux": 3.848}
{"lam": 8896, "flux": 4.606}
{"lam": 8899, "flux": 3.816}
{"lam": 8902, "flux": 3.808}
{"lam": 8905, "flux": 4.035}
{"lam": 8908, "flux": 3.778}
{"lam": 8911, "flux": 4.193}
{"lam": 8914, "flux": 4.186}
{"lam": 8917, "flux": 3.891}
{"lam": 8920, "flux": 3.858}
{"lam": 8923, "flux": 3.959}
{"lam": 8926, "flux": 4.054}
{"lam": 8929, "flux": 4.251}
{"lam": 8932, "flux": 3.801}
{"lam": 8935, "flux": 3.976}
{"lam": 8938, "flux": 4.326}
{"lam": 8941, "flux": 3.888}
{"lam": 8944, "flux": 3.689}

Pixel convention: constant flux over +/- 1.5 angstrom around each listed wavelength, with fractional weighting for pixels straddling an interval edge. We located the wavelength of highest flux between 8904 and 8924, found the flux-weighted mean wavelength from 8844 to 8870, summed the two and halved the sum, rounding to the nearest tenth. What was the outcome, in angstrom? 8883.9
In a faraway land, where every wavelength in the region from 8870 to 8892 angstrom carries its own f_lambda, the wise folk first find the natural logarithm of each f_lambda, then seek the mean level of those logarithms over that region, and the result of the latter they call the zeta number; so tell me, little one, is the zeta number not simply 1.32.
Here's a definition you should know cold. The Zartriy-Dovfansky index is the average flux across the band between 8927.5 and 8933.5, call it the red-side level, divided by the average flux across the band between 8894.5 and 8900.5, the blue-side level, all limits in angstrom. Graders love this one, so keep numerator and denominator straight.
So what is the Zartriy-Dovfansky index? 0.96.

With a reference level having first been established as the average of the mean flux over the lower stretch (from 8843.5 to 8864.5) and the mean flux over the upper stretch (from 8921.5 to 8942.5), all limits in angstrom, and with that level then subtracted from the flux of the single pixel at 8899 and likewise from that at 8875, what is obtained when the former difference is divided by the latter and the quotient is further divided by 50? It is -0.21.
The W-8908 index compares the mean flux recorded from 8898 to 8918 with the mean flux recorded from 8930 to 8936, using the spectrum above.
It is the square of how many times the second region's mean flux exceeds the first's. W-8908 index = 0.97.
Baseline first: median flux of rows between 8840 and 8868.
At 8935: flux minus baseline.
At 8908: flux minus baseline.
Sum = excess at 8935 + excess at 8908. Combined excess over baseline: -0.23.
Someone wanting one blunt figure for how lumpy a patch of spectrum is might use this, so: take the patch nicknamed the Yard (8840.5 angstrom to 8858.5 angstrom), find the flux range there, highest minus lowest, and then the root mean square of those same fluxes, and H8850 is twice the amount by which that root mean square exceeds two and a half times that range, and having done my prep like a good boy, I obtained 5.9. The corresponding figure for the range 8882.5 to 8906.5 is 4.0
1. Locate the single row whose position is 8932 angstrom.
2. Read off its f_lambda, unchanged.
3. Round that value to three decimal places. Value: 3.801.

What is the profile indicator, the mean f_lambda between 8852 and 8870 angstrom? 3.88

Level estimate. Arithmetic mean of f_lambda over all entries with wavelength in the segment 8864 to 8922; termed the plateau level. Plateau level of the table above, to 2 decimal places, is 3.90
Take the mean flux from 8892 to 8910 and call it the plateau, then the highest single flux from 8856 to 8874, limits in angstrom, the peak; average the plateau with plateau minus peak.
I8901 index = 1.90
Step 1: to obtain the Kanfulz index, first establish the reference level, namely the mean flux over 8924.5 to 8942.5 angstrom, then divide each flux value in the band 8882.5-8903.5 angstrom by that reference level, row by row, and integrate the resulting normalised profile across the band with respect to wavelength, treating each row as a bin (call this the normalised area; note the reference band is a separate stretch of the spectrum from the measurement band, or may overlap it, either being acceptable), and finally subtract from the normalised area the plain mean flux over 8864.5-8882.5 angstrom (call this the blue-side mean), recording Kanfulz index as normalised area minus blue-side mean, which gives 17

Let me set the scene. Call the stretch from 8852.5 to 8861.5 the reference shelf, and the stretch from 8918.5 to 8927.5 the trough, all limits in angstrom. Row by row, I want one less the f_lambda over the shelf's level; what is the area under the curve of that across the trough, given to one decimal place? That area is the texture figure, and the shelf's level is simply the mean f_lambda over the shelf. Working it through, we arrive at -0.4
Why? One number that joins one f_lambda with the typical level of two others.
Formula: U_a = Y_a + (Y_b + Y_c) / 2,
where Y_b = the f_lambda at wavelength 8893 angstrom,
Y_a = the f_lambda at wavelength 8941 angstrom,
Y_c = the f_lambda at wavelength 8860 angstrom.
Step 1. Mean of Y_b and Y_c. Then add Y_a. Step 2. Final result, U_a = 7.66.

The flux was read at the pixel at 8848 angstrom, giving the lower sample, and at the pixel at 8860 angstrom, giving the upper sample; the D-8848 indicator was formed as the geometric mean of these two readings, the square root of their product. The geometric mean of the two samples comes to 3.95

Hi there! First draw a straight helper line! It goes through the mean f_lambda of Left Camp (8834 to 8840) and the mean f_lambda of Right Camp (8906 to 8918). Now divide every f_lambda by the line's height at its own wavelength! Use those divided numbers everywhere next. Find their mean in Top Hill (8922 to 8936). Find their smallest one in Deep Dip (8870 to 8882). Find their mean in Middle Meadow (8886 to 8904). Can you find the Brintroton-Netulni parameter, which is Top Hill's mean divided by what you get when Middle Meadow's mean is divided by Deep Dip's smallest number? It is 0.80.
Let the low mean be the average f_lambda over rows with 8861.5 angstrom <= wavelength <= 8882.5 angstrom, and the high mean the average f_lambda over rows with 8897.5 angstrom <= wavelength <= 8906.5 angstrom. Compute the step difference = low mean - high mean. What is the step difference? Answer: -0.14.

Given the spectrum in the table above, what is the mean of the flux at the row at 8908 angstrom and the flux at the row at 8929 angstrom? 4.01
